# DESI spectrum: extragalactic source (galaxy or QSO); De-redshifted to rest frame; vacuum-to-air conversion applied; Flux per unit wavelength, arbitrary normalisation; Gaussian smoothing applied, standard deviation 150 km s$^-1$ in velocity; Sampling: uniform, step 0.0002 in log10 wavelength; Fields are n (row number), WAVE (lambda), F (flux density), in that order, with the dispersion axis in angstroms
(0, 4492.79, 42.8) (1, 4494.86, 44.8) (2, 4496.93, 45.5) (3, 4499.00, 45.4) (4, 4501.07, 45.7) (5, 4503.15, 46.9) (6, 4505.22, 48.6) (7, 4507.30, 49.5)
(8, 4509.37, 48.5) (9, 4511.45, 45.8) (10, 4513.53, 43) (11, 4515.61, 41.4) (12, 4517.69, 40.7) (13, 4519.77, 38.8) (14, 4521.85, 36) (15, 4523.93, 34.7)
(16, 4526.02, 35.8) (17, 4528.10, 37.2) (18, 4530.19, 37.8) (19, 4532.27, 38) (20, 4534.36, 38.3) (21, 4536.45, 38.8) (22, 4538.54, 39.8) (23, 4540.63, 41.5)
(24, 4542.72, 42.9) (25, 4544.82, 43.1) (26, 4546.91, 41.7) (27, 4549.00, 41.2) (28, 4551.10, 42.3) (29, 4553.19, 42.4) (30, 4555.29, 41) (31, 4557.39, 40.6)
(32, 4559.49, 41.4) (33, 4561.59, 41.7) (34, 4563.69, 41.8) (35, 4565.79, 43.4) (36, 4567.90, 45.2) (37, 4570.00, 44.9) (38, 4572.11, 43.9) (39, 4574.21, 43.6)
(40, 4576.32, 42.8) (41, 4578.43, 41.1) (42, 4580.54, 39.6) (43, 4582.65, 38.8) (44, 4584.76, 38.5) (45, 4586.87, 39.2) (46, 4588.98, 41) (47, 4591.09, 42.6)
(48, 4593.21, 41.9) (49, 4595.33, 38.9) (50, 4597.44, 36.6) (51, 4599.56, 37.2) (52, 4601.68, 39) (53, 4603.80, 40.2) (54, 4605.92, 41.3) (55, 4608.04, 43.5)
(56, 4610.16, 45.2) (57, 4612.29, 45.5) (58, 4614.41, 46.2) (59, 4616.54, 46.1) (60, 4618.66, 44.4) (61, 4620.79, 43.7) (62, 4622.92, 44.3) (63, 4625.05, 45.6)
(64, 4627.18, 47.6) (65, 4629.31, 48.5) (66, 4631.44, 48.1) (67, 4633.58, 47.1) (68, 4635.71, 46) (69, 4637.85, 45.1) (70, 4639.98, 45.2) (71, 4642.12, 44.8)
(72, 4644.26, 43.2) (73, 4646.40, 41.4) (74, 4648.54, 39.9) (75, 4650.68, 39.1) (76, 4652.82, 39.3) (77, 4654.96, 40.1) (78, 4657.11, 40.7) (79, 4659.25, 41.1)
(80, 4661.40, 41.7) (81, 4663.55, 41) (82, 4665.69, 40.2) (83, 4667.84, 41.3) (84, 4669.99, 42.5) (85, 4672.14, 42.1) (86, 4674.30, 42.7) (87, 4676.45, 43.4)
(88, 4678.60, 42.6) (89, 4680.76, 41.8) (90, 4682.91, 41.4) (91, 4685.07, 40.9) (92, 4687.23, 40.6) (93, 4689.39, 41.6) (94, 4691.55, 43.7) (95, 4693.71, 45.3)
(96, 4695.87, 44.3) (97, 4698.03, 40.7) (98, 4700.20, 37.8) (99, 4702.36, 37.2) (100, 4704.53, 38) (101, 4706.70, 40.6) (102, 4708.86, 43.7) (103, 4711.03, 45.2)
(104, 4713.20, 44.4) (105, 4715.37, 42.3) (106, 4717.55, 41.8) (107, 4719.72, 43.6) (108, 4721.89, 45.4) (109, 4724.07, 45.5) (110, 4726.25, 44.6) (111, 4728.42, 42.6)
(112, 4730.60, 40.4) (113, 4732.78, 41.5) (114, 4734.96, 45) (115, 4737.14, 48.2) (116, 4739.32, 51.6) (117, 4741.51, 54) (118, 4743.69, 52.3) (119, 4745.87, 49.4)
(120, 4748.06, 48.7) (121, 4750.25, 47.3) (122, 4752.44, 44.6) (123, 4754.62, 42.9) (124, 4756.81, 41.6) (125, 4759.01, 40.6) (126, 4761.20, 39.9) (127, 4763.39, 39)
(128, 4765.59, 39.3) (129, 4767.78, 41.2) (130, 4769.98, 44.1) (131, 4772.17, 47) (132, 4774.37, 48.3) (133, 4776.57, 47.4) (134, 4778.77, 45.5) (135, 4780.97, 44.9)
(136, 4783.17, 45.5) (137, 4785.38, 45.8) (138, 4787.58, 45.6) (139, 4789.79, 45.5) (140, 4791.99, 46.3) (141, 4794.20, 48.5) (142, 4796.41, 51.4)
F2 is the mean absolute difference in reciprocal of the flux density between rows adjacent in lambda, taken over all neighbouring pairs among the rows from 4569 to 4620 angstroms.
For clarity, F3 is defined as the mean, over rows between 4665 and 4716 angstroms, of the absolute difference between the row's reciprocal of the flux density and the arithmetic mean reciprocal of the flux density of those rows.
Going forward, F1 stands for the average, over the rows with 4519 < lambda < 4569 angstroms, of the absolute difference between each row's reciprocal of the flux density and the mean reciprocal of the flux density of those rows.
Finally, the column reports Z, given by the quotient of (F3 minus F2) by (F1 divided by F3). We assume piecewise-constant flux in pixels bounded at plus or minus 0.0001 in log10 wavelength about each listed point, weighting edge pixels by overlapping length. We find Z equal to 0.0002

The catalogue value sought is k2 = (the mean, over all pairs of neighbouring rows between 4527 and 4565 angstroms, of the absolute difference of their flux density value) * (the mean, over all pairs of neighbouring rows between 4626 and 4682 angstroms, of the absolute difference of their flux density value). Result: 0.57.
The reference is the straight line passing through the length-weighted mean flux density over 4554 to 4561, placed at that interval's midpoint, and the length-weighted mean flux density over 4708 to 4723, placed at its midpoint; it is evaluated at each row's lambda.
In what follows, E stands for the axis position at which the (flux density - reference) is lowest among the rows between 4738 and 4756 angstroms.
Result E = 4754.62 angstroms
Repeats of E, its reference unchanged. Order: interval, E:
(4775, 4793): 4780.97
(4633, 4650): 4648.54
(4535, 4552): 4536.45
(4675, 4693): 4687.23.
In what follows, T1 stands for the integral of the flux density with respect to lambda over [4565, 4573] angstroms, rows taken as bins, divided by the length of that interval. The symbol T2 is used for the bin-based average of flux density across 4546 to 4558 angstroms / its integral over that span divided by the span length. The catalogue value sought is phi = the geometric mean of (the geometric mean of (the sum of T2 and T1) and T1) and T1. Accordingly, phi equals 52.3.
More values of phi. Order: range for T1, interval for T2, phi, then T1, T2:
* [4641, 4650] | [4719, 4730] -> 50.5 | 42.2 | 44.2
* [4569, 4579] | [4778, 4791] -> 51.9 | 43.3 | 45.5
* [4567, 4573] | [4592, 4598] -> 52.3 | 44.7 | 39.4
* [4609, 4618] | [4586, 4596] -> 53.6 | 45.7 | 40.8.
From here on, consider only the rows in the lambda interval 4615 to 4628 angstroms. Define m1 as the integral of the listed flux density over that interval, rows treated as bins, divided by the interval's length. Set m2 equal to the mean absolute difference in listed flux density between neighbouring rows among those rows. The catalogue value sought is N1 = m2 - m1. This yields -44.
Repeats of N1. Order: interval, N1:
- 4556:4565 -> -41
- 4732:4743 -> -45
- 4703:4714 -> -40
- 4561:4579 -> -42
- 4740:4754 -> -47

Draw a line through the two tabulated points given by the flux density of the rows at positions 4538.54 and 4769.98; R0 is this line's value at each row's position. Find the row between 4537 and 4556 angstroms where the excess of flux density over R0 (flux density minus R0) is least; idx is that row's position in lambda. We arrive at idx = 4538.54 angstroms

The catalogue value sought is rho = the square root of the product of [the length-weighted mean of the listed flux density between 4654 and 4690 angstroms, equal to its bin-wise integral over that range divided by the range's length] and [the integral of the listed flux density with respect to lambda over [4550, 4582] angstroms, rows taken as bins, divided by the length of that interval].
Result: 41.9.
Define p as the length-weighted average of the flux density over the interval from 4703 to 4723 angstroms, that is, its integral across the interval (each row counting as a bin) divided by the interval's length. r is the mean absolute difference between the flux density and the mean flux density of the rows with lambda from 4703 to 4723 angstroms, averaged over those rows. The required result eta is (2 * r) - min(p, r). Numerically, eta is 1.87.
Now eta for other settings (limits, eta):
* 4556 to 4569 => 1.30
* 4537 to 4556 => 0.81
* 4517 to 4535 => 1.38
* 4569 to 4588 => 2.15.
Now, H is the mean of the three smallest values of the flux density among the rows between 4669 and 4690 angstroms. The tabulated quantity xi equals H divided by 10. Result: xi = 4.10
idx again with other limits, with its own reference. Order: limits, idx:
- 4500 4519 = 4517.69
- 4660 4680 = 4665.69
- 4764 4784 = 4765.59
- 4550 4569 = 4557.39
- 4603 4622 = 4603.80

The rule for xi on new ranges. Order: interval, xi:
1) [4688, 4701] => 4.00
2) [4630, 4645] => 4.44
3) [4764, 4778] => 4.15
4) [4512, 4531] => 3.55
